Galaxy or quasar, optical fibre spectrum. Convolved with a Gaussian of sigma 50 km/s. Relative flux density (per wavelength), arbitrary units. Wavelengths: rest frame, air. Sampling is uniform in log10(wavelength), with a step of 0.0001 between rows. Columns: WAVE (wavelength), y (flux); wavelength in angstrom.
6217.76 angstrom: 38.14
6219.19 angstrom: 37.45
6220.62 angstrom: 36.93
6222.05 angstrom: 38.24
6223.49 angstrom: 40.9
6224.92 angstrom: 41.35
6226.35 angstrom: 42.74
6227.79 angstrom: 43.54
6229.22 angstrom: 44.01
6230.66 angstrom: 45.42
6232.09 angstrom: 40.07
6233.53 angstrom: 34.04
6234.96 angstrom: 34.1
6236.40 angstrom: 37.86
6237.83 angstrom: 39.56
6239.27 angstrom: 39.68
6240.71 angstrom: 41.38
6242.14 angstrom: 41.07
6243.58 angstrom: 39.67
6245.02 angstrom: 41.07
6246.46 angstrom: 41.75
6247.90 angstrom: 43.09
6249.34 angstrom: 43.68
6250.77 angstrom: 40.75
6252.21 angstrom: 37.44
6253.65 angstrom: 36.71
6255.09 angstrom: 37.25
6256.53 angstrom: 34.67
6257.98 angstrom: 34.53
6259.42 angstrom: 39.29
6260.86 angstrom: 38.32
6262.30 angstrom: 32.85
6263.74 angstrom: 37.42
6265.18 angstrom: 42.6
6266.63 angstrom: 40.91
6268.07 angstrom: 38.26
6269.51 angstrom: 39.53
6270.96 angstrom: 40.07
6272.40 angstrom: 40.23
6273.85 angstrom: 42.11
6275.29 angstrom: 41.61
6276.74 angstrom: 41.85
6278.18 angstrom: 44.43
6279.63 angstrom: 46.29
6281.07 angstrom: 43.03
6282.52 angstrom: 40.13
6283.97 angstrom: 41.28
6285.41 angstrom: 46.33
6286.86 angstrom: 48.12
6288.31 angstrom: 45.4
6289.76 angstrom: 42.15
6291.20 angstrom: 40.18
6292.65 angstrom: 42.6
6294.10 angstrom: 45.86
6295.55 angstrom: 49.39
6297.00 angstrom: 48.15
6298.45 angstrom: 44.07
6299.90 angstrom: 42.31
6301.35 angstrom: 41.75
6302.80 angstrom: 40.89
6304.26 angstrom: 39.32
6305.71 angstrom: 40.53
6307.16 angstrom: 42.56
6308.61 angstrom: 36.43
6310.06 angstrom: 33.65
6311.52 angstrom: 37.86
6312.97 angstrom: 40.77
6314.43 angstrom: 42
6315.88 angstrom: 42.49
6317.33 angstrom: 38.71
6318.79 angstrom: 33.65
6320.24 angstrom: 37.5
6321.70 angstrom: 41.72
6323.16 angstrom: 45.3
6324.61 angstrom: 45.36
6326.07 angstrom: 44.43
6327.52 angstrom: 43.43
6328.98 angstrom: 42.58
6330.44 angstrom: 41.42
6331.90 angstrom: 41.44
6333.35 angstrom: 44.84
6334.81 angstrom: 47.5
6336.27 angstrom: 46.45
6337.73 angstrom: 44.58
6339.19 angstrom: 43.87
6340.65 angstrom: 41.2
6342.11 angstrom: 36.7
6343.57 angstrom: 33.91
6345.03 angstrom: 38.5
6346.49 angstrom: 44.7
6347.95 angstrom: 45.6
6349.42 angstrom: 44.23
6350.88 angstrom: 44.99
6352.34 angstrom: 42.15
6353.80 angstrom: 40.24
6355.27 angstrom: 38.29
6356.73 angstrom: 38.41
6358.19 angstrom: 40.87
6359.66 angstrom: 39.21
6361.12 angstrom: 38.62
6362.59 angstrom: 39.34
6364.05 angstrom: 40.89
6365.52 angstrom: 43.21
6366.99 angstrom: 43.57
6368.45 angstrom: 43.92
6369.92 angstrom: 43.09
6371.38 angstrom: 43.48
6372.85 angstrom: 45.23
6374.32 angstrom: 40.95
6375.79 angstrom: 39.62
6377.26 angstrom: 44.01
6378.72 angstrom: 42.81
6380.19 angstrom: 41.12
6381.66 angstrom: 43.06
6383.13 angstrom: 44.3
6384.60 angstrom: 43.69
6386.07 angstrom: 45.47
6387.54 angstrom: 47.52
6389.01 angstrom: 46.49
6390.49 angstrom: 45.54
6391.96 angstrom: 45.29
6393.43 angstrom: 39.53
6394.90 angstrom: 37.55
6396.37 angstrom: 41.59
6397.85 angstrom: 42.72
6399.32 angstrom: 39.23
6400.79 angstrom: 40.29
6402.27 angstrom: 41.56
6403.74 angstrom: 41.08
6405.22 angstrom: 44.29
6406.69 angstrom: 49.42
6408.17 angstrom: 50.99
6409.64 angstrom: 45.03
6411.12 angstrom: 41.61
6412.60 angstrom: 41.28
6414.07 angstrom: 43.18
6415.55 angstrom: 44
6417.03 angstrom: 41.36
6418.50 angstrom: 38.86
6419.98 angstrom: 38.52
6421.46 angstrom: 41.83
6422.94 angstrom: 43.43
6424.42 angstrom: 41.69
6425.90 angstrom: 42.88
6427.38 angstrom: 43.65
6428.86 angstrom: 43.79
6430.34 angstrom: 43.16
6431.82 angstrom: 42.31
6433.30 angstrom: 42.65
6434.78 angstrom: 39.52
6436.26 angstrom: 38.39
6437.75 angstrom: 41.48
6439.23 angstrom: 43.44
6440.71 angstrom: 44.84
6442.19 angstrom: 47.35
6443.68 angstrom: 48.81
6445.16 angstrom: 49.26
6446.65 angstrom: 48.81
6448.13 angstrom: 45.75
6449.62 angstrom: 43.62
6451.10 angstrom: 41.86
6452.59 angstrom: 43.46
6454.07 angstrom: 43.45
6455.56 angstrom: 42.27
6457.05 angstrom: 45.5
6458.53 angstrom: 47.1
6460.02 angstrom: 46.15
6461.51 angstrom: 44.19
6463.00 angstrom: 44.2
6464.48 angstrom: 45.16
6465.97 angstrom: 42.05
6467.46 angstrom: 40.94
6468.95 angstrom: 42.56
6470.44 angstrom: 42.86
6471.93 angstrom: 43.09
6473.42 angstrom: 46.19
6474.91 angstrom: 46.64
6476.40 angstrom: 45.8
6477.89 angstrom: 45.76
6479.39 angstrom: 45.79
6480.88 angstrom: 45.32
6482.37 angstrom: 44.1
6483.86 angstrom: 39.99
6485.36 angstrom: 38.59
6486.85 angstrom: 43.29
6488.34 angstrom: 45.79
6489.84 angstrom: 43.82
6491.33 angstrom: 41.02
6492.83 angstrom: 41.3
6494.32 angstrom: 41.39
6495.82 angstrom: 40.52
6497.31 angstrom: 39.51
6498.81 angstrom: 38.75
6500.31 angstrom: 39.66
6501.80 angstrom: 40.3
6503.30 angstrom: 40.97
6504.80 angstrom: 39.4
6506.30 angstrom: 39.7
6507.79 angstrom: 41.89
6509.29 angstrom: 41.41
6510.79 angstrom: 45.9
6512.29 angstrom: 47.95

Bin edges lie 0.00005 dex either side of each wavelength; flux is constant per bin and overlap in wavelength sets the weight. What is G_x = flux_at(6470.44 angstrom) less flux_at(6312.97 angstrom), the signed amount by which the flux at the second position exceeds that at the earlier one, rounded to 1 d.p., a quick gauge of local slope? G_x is 2.1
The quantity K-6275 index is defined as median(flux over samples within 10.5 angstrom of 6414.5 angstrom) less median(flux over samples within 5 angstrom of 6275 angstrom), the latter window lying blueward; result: 1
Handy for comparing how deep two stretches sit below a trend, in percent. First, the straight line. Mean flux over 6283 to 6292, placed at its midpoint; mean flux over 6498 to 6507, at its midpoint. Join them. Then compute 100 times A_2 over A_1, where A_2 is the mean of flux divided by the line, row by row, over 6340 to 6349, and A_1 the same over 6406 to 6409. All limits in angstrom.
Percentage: 78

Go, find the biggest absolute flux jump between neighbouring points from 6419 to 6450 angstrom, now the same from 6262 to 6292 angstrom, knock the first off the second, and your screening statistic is 1.9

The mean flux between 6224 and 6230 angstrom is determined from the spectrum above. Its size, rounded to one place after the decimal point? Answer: 42.9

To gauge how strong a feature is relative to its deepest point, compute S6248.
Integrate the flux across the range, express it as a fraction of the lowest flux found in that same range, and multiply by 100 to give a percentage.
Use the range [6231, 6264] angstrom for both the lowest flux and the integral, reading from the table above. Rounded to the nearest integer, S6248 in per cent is 3881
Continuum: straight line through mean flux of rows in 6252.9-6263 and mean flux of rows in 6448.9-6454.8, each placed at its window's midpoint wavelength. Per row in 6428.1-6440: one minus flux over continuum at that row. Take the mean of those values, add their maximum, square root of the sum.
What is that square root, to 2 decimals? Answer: 0.34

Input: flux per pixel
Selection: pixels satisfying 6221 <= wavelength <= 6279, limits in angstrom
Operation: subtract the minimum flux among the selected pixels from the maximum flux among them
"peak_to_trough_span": 13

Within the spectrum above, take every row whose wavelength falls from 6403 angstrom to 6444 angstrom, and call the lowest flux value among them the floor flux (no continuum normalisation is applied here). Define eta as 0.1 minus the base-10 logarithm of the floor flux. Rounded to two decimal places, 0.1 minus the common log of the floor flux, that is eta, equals -1.48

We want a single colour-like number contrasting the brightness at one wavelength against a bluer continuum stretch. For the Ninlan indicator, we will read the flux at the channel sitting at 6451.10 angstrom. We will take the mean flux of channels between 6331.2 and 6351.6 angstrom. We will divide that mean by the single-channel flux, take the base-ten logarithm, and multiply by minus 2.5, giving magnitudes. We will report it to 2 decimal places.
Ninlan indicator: -0.02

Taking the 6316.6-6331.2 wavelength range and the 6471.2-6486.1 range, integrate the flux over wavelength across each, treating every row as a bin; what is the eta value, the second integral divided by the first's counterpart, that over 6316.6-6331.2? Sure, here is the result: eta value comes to 1.09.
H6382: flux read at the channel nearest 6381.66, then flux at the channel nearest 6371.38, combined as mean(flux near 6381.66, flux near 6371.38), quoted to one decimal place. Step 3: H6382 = 43.3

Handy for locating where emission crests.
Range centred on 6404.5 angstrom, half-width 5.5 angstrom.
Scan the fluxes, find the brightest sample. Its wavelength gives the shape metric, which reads 6408.17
